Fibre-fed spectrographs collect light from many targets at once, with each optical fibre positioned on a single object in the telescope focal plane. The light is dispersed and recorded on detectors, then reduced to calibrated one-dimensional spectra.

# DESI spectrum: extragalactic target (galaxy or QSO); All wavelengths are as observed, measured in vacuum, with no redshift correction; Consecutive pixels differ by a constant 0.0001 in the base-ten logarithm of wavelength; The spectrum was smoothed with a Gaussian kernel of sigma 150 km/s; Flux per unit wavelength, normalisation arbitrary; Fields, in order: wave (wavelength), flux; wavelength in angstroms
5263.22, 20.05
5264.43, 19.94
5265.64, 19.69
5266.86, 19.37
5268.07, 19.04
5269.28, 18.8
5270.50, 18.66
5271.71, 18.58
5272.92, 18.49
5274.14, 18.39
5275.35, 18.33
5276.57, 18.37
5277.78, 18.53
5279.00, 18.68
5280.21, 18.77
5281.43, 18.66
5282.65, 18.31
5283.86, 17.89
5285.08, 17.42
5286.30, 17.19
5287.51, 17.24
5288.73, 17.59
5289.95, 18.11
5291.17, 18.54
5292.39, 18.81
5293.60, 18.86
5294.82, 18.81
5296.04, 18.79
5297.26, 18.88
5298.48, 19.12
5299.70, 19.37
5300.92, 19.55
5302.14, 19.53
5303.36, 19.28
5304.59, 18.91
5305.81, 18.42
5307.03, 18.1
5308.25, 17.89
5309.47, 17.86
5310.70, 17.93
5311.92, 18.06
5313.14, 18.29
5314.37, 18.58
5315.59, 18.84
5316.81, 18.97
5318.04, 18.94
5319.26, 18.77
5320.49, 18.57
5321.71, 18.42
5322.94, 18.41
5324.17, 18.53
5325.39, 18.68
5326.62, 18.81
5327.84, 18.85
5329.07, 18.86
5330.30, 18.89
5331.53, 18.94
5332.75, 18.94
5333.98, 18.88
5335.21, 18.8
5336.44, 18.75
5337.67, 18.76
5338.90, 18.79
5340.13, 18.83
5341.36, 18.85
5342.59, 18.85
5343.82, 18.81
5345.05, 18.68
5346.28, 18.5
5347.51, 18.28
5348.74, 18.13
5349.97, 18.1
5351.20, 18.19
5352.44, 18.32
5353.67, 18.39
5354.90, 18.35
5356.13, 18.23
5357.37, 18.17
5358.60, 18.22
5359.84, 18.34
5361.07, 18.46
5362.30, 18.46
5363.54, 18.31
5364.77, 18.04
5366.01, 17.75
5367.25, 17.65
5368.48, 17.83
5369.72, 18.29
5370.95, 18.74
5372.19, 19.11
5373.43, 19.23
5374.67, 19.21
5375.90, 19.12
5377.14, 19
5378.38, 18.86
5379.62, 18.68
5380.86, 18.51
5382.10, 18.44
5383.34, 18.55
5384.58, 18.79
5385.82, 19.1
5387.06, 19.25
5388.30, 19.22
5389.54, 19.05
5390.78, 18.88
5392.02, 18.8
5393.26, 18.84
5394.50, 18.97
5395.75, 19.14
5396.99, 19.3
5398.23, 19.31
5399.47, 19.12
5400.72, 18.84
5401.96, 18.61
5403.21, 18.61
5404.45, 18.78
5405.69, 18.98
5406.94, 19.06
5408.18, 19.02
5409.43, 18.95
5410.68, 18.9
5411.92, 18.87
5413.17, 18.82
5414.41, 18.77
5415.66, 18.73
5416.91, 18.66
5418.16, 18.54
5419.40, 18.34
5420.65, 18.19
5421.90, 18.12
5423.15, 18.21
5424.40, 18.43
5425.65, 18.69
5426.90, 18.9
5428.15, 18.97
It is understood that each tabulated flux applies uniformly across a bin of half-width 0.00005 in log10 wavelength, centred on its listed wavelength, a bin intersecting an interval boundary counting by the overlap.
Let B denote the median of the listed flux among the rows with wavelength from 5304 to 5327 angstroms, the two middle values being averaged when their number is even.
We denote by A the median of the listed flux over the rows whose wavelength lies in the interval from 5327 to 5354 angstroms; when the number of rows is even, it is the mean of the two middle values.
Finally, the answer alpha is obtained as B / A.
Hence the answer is 0.986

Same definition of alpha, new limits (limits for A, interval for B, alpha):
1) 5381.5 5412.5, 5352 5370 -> 0.965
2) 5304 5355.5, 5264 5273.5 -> 1.013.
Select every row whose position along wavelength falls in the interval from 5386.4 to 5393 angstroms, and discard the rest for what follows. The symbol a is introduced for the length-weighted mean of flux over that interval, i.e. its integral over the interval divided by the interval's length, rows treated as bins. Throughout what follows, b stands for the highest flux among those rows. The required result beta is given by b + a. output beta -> 38.3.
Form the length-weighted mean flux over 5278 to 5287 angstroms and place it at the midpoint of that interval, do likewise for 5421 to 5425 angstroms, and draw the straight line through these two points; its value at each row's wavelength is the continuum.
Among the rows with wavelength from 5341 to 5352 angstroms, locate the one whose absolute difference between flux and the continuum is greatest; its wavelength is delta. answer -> 5341.36 angstroms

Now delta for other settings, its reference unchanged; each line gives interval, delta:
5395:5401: 5398.23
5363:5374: 5373.43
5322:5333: 5331.53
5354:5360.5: 5354.90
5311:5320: 5316.81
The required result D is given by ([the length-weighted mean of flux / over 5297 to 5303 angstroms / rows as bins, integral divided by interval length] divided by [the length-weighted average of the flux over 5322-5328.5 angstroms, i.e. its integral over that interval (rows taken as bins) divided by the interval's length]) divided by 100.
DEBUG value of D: 0.0104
